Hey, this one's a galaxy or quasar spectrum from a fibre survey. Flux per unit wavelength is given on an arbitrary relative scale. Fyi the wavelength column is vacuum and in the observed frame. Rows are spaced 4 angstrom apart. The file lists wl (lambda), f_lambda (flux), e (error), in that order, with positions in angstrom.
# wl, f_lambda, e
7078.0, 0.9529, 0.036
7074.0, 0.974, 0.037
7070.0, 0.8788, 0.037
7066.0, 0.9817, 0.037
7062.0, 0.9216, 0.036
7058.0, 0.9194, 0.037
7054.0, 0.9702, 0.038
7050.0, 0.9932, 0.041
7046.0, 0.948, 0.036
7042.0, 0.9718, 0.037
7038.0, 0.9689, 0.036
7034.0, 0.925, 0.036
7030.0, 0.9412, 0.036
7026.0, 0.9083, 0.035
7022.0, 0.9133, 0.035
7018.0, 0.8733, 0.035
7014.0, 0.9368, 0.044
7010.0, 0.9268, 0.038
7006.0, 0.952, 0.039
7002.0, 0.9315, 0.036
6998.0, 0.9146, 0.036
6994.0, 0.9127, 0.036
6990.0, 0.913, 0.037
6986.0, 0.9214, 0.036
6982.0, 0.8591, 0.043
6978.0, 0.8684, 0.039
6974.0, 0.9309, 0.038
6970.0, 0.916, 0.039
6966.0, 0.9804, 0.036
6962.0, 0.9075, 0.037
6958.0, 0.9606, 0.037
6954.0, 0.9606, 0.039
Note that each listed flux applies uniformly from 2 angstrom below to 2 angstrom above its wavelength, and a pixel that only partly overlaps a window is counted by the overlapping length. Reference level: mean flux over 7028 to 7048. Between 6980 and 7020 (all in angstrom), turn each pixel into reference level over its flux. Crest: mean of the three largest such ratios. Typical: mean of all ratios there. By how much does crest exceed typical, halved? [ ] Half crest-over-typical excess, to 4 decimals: 0.0190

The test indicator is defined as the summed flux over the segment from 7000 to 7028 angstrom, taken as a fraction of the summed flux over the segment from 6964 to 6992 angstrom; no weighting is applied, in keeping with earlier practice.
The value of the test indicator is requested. 1.008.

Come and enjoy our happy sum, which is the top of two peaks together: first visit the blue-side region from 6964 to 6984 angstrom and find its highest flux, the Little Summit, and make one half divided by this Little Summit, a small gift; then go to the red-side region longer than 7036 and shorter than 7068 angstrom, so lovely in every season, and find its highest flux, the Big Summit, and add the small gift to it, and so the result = 1.50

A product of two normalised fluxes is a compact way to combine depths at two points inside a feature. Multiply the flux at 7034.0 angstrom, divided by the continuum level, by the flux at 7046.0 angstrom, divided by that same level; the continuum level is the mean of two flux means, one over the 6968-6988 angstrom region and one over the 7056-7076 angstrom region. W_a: 1.04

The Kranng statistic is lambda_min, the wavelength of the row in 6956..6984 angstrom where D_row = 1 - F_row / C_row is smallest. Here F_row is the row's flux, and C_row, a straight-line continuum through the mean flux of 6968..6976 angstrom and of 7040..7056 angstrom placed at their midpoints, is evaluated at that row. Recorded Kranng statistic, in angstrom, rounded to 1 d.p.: 6966.0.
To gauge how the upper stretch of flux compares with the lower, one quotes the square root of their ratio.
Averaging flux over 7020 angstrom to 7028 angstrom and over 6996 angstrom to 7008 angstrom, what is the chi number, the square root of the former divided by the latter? 0.99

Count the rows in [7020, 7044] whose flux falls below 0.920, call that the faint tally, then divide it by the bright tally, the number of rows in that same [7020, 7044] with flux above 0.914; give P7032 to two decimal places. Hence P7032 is 0.50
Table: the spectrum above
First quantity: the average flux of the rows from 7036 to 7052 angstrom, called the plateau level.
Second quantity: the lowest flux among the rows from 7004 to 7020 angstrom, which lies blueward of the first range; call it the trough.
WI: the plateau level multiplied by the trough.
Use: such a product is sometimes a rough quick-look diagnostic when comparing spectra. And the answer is 0.85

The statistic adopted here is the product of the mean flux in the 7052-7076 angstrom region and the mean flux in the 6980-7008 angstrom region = 0.861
